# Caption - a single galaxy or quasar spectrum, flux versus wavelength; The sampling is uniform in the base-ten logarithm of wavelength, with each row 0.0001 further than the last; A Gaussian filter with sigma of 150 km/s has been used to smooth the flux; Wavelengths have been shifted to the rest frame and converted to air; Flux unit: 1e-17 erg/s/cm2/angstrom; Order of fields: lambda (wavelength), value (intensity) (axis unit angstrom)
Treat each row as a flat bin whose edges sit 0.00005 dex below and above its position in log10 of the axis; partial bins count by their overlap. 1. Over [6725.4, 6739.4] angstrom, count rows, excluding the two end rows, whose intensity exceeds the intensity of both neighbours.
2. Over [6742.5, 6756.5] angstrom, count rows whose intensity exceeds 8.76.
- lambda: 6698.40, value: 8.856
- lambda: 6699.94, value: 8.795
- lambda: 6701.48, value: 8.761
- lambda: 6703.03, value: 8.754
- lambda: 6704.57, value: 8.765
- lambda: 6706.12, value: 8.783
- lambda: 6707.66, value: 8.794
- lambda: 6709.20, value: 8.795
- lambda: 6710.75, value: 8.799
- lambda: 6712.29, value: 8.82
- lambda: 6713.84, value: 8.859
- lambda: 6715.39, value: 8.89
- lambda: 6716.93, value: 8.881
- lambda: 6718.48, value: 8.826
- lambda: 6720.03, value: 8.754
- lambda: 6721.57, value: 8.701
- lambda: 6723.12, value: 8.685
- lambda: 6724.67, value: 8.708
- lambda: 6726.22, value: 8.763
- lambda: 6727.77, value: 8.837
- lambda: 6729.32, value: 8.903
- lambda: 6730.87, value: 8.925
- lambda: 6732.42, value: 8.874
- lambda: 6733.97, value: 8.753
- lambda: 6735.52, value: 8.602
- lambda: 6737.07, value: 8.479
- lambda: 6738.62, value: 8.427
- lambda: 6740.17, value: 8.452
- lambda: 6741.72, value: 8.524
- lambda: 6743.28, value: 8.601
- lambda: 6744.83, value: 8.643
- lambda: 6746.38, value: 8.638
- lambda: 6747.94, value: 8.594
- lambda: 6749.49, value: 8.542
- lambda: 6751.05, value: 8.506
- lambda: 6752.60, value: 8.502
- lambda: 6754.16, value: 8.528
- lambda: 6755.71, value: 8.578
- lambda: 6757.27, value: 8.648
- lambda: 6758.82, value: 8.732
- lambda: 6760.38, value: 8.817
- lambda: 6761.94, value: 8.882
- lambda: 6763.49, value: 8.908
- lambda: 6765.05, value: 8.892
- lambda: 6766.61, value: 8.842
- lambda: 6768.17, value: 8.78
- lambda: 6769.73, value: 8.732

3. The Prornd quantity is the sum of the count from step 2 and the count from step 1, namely 1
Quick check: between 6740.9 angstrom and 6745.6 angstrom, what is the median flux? 8.60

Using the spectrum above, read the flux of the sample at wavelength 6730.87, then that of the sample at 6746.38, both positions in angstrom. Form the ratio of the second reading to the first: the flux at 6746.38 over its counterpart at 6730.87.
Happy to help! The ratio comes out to 0.97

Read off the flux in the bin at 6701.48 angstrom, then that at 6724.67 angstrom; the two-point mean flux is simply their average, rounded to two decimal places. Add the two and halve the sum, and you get 8.73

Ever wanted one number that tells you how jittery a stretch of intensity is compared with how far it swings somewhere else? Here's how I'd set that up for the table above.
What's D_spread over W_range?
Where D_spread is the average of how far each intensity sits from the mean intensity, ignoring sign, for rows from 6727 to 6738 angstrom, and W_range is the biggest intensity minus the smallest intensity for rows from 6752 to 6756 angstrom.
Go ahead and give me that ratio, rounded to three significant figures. 1.76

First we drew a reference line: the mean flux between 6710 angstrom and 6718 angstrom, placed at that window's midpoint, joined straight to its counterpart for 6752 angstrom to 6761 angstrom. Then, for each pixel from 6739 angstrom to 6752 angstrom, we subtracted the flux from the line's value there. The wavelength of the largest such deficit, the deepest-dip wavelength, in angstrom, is 6740.17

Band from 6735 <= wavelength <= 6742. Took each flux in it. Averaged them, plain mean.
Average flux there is 8.50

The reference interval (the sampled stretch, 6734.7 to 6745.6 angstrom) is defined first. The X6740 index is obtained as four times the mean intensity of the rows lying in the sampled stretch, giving 34.1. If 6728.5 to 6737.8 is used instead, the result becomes 35.0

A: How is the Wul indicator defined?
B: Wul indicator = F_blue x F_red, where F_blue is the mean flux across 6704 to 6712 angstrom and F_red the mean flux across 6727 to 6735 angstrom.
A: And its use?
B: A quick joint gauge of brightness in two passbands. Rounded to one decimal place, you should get 77.8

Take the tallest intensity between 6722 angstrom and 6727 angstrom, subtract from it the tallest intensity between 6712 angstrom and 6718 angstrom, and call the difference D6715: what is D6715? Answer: -0.13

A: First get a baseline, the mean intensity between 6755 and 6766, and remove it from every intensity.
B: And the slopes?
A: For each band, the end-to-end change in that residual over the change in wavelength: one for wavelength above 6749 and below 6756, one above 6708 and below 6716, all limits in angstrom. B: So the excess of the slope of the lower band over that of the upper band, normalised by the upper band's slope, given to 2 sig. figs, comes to 1.7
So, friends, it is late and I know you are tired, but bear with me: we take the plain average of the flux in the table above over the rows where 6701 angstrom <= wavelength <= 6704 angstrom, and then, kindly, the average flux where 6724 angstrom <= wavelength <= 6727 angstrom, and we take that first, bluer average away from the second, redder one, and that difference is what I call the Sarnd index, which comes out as -0.02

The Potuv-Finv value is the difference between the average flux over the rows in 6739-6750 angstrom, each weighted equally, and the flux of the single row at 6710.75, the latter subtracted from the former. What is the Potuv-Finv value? -0.23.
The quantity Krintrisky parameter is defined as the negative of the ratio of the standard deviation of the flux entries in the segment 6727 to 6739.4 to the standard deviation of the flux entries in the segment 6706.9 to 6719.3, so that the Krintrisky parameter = -5.1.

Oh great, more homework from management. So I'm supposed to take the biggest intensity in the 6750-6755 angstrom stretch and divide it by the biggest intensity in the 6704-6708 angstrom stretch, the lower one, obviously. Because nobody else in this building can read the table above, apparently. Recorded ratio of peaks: 0.97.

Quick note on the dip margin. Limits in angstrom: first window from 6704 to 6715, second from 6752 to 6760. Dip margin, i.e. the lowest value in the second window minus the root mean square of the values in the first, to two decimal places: -0.30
